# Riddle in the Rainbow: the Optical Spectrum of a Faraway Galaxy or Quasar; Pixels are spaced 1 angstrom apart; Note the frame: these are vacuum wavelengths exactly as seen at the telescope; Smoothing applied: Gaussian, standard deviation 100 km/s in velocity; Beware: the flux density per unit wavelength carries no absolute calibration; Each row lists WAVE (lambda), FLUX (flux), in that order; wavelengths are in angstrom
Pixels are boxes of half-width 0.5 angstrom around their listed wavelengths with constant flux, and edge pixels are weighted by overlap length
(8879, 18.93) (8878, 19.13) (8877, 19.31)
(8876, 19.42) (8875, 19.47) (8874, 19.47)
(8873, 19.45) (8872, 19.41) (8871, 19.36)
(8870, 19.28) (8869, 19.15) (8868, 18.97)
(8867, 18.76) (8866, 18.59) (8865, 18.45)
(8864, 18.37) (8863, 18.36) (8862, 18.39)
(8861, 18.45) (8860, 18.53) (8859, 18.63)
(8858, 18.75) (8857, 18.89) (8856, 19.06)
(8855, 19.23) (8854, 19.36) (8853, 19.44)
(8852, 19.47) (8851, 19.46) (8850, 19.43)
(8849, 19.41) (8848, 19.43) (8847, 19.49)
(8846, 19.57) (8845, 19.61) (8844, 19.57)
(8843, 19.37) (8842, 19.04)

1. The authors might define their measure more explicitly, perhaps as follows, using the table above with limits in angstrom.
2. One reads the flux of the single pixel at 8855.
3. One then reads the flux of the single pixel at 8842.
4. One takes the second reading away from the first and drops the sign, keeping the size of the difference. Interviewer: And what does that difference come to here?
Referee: 0.2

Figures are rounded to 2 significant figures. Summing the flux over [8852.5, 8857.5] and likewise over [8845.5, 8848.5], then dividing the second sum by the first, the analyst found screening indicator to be 0.61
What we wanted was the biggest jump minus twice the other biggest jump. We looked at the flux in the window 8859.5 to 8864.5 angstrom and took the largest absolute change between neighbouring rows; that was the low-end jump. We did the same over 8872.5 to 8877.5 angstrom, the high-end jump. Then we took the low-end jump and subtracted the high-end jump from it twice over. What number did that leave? -0.14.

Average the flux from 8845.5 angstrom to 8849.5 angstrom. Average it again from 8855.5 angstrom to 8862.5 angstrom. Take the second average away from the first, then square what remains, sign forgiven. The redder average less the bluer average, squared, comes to 0.65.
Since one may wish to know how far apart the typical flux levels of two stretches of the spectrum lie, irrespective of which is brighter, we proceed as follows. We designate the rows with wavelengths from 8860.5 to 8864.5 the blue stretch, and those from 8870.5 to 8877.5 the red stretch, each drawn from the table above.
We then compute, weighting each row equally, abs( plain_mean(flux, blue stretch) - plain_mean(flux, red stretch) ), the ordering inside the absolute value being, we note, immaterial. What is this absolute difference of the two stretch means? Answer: 1.0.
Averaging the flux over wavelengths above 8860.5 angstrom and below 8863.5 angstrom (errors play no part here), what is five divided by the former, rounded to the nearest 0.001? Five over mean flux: 0.272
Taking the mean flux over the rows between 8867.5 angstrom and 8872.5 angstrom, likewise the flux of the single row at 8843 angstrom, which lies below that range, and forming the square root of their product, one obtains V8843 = 19.3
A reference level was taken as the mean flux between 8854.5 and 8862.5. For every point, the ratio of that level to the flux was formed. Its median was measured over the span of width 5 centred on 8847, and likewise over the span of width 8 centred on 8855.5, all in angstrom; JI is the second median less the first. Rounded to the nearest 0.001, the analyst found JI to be 0.017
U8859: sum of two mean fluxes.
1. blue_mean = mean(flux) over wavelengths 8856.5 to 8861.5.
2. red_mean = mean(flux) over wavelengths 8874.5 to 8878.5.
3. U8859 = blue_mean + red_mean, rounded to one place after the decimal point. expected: 38.0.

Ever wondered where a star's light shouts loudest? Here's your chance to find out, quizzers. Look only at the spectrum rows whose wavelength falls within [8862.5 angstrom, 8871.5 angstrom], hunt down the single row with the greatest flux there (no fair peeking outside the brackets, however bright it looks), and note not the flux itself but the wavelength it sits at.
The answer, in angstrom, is 8871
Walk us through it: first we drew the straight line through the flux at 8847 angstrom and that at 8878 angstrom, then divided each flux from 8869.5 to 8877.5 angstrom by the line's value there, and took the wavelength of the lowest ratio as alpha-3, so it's 8870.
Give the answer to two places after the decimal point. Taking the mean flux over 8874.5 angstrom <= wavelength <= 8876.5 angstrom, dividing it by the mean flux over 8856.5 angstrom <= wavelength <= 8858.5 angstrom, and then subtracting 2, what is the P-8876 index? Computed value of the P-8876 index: -0.97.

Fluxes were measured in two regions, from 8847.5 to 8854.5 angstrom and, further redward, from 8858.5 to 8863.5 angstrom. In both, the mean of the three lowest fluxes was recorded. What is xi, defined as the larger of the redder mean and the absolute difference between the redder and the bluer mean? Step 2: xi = 18.4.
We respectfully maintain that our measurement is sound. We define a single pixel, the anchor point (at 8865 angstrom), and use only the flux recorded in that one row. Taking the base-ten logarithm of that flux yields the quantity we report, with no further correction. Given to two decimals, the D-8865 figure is 1.27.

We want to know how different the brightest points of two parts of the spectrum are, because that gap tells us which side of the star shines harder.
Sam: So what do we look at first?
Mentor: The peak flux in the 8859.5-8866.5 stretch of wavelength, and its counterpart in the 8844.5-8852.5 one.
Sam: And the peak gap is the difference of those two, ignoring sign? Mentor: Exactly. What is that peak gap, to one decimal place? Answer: 1.0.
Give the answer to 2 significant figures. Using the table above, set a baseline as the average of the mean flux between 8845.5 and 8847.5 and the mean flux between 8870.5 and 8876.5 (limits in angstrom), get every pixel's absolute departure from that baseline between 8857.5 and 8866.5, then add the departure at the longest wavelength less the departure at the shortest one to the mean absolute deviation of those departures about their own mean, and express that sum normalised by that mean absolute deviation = 2.5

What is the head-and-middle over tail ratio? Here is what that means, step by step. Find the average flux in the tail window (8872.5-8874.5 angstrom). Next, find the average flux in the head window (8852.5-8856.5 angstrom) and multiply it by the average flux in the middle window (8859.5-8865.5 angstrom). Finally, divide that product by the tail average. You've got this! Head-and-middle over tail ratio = 18.25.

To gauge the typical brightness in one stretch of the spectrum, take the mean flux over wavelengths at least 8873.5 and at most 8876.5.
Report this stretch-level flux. 19.45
